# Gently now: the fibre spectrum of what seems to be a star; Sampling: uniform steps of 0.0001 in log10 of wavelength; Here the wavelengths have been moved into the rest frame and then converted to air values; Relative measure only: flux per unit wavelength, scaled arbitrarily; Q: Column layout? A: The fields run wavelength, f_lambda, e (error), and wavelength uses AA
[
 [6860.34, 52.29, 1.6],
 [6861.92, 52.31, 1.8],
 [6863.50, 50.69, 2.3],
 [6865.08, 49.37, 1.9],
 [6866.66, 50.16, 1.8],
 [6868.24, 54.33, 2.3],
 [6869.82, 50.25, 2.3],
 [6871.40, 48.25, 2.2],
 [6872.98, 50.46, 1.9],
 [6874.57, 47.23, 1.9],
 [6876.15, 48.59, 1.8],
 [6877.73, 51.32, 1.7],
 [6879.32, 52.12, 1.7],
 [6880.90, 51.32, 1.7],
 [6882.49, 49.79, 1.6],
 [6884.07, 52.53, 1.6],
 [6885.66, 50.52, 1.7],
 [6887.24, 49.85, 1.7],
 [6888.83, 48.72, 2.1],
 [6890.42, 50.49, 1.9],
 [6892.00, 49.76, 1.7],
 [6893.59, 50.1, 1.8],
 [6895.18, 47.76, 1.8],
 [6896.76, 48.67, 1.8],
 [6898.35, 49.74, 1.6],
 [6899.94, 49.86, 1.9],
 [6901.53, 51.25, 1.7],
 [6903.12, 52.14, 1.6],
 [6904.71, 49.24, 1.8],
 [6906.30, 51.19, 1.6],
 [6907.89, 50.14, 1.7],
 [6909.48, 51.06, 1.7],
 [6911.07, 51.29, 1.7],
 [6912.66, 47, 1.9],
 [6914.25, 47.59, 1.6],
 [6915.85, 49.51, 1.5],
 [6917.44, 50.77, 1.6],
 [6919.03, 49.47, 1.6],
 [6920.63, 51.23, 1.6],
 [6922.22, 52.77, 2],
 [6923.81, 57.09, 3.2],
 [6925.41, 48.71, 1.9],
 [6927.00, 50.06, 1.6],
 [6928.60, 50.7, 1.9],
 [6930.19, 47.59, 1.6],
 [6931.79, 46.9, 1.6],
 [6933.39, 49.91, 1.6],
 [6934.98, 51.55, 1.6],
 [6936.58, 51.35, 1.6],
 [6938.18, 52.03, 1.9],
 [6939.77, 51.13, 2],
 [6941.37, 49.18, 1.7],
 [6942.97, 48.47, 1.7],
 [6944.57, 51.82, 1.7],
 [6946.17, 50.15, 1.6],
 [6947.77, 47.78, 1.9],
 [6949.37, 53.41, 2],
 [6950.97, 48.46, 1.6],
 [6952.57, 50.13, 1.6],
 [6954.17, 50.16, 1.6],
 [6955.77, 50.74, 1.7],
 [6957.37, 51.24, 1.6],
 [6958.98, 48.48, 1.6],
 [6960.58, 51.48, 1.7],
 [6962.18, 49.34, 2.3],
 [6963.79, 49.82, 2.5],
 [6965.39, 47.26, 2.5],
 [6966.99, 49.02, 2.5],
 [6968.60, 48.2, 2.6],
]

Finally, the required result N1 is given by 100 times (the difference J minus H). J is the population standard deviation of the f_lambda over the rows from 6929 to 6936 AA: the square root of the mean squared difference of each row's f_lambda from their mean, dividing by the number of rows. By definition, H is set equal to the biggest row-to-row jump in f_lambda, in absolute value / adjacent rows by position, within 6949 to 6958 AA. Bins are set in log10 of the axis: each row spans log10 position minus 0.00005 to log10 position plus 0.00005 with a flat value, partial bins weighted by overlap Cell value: -310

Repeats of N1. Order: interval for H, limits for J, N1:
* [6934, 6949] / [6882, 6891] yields -219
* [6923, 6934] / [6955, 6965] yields -731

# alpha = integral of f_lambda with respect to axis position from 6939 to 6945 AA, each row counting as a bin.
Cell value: 300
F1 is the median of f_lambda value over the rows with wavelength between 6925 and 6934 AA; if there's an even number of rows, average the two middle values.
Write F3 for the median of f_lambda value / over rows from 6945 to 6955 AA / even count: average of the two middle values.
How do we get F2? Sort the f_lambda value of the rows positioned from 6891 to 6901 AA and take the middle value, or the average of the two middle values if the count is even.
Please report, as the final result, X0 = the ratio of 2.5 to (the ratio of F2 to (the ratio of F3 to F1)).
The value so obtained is 0.0511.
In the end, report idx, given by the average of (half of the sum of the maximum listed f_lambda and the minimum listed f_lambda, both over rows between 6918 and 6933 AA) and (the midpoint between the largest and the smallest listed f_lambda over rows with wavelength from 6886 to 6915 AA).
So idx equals 50.8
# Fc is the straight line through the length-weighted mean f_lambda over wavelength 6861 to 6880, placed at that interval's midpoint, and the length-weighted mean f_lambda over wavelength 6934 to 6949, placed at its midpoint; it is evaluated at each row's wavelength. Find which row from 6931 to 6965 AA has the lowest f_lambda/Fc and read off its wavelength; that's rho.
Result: 6931.79 AA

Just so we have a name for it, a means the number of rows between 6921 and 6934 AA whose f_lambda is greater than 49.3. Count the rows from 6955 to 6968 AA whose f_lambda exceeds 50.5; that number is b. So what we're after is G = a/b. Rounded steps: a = 5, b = 3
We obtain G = 1.7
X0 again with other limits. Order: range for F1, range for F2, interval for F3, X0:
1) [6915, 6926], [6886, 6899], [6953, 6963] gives 0.0499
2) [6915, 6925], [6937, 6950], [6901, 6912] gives 0.0496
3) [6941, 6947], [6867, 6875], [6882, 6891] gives 0.0503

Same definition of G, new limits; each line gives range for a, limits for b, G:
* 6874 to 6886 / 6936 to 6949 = 1.5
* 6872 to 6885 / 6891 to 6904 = 3.0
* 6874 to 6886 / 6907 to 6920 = 2.0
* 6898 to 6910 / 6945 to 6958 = 2.3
